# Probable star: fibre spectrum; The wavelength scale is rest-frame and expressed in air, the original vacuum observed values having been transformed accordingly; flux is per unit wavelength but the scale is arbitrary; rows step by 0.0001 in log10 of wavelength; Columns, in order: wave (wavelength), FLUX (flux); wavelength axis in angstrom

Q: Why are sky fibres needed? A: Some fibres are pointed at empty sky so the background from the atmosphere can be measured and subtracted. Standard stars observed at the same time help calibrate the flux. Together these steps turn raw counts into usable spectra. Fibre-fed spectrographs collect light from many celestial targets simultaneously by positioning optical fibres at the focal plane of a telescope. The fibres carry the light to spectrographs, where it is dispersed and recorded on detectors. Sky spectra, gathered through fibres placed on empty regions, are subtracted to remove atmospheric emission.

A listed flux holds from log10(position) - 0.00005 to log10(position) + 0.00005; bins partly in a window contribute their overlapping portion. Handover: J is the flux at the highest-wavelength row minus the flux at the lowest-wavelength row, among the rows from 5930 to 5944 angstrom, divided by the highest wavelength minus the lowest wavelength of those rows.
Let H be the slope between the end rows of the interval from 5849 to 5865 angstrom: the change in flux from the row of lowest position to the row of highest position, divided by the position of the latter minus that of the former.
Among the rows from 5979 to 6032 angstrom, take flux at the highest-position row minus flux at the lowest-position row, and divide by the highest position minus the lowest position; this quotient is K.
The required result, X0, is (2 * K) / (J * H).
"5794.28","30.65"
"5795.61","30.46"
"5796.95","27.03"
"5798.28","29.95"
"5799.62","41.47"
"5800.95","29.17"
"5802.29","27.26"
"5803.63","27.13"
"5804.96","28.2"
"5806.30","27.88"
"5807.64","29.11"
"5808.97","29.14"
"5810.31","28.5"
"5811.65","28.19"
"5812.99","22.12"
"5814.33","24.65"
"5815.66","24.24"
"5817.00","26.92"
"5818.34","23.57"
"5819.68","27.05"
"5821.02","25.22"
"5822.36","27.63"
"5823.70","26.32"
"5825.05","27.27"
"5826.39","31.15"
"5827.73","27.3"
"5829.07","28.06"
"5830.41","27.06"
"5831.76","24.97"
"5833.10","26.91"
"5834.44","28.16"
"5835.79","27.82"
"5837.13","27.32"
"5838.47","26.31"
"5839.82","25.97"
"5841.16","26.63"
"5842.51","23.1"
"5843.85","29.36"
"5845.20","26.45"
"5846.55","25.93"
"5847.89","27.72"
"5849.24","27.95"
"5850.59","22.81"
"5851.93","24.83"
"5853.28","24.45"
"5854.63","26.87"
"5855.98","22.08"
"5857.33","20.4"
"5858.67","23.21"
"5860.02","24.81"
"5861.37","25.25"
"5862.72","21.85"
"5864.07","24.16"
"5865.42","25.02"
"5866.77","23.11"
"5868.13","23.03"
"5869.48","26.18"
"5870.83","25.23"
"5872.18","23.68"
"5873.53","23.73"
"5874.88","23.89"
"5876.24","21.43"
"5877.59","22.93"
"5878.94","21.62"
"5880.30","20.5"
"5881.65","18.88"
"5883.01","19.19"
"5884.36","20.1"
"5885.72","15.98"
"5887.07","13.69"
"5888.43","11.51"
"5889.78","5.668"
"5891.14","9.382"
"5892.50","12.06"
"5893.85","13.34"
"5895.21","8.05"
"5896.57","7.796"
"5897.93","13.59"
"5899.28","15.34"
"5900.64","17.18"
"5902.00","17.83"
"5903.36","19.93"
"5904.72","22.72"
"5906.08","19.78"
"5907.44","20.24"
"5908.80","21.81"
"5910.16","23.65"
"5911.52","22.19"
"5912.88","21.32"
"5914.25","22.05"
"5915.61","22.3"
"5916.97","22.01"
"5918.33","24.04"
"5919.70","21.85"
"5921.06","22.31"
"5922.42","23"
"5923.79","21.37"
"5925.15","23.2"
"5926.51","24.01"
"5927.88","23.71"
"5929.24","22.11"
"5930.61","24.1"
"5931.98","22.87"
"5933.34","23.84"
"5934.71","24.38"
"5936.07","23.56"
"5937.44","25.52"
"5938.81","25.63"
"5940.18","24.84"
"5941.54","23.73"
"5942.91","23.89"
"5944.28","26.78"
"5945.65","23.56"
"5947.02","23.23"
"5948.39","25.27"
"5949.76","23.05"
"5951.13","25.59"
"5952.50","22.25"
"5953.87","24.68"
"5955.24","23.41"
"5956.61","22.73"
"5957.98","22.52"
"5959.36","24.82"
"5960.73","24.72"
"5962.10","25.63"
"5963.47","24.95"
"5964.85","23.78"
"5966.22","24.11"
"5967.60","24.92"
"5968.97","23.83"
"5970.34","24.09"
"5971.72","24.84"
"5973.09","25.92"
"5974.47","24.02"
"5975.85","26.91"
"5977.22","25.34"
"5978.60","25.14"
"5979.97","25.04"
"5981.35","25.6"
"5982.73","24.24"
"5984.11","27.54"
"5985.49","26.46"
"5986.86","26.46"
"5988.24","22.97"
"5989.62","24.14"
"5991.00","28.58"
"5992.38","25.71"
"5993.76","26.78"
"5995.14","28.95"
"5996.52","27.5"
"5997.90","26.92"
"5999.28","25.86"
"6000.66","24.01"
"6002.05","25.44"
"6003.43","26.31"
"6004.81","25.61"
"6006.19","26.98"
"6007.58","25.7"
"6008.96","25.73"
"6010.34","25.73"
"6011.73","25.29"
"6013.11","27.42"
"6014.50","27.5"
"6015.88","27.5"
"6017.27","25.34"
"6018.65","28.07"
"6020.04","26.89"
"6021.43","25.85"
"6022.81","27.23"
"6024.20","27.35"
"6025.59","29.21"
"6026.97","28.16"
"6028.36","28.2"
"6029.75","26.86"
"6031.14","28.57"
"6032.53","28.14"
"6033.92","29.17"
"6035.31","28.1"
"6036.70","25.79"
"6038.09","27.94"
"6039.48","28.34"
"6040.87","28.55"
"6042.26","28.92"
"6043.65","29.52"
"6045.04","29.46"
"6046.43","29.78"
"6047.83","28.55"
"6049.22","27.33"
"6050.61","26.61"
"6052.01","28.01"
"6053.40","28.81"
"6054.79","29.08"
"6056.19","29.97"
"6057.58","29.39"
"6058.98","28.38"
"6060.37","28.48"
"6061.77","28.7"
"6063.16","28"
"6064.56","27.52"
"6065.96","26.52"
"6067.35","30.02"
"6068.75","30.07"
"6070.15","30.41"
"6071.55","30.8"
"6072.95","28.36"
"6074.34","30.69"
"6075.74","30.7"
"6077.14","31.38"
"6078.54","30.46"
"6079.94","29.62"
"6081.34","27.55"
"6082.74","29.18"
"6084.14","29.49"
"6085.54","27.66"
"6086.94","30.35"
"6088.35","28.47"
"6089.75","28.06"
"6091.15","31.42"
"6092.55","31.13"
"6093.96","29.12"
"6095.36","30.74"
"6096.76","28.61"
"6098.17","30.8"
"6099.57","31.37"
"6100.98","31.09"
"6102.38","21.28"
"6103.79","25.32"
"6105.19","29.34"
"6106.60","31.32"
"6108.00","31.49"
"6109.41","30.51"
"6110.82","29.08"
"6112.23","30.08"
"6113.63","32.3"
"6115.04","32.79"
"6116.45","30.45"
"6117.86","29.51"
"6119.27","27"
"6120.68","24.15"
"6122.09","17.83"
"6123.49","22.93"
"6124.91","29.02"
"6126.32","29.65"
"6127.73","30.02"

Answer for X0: 32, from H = -0.26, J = -0.02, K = 0.07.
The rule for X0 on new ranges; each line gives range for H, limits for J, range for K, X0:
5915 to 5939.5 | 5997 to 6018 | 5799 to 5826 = 95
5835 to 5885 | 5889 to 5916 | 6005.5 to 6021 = 0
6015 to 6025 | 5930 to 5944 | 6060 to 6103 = -1114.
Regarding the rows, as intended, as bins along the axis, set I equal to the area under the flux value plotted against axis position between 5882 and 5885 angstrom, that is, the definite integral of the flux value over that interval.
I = 59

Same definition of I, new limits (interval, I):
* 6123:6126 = 80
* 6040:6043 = 86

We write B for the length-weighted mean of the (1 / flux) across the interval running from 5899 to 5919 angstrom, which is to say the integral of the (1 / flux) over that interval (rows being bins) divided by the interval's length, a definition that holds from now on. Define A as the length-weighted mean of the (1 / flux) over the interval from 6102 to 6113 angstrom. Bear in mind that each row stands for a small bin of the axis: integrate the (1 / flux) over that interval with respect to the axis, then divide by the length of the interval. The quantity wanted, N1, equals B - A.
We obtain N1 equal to 0.013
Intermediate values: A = 0.0352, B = 0.048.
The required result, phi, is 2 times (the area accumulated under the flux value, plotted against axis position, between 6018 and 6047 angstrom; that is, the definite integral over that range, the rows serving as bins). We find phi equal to 1629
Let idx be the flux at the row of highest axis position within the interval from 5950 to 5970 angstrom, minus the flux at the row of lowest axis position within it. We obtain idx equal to -2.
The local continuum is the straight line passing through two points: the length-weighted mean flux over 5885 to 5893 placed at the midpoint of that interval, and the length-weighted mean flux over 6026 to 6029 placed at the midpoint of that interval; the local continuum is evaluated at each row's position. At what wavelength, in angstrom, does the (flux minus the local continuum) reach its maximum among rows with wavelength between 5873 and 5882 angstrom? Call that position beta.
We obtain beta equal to 5873.53 angstrom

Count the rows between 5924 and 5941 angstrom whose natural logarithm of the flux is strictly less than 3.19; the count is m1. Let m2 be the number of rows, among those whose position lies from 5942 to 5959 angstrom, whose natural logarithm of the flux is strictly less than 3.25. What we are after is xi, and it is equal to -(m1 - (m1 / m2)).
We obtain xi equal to -7.3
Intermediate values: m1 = 8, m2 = 11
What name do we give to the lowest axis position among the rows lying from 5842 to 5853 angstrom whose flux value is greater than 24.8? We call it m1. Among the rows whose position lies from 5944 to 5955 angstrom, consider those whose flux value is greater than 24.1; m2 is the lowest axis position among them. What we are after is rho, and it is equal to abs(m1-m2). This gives 100.4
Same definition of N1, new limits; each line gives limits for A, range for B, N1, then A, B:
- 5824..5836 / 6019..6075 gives -0.001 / 0.0363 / 0.035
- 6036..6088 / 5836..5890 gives 0.012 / 0.0346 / 0.047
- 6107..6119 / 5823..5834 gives 0.004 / 0.0327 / 0.037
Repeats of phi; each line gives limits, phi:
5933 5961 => 1354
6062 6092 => 1762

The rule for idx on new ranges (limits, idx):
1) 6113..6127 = -3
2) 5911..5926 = 1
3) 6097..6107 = 1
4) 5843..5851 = -7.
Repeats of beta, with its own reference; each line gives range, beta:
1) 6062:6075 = 6071.55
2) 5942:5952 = 5944.28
